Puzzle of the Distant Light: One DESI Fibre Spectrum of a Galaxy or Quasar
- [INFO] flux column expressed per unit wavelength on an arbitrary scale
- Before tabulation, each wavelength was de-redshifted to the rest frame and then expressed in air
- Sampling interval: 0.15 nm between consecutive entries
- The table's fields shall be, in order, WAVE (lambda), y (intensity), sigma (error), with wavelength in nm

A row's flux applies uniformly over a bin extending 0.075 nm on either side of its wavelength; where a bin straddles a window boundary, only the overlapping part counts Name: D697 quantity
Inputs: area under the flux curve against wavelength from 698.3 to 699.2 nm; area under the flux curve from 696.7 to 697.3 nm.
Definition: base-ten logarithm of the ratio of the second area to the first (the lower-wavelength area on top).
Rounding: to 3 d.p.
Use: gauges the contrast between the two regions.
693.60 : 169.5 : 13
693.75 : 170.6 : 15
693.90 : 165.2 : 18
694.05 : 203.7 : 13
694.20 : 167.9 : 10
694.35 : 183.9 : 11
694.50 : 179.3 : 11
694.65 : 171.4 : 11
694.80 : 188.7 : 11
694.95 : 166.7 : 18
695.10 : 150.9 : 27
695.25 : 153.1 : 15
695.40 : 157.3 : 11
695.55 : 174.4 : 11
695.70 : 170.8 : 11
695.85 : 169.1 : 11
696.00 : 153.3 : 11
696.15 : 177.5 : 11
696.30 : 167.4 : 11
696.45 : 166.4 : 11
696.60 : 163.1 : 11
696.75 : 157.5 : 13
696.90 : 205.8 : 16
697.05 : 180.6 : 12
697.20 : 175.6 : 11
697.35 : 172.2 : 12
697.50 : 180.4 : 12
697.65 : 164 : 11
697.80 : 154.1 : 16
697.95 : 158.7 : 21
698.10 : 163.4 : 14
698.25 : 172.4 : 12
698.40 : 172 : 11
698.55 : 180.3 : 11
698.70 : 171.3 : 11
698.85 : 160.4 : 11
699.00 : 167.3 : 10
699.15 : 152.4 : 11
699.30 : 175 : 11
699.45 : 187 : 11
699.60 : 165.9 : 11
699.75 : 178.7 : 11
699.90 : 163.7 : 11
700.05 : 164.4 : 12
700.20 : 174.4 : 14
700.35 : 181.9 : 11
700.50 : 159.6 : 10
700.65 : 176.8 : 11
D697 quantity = -0.145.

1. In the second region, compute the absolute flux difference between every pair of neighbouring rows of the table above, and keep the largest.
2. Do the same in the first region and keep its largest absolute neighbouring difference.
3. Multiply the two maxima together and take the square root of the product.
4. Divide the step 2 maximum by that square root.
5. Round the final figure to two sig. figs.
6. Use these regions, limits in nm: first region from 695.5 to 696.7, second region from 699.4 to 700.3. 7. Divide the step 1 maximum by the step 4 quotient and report 20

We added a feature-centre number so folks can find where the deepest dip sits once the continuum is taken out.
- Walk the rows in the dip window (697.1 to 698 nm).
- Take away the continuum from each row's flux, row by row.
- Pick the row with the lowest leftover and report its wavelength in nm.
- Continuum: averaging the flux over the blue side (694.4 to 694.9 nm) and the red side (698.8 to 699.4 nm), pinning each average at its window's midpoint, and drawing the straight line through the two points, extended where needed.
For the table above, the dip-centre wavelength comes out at 697.80 nm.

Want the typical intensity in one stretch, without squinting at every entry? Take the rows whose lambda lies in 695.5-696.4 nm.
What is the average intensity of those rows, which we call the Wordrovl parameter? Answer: 169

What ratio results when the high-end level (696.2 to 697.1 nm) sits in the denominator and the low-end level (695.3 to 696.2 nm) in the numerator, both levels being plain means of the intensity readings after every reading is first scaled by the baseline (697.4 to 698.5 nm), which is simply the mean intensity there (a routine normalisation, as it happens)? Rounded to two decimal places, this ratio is 0.96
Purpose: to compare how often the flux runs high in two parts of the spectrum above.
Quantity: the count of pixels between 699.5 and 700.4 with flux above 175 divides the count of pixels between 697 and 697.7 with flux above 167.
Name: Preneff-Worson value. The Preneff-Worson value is 2.0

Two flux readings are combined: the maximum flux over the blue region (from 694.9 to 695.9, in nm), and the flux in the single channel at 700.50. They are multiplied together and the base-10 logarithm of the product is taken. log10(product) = 4.44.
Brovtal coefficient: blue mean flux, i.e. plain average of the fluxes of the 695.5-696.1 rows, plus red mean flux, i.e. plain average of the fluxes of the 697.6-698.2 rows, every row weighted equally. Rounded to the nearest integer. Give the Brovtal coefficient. 327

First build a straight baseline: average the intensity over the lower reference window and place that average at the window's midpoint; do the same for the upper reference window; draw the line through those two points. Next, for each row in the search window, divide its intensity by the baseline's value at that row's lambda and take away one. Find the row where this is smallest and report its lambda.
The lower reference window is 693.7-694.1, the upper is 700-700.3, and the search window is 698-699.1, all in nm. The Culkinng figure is 698.85 nm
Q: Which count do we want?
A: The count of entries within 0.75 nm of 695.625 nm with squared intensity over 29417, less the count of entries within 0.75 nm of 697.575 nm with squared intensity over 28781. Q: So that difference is -4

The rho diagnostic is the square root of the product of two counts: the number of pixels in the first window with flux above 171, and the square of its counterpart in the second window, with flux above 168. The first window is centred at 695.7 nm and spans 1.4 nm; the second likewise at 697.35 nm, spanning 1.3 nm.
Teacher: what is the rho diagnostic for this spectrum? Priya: 7.1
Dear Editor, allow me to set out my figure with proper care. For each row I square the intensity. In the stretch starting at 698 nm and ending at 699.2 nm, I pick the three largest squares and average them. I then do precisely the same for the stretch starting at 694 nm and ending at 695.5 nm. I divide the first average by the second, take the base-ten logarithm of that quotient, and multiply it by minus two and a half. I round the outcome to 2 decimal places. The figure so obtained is 0.21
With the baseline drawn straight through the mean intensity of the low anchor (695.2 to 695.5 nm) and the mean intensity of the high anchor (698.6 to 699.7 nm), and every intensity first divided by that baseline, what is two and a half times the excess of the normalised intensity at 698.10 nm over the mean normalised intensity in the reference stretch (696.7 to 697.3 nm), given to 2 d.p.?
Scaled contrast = -0.32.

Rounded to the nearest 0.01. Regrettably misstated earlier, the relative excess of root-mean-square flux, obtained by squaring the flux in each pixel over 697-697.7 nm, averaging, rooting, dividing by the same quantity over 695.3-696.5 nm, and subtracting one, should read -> 0.04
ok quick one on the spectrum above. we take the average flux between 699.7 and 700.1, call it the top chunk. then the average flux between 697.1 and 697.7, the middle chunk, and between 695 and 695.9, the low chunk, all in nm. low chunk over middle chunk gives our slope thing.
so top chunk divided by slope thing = 180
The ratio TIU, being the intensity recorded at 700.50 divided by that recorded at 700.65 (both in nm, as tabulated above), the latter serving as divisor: 0.90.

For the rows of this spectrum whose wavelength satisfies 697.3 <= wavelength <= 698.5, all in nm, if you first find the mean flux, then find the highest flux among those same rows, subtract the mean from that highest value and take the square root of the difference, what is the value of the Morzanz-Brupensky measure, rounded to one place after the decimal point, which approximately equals 3.6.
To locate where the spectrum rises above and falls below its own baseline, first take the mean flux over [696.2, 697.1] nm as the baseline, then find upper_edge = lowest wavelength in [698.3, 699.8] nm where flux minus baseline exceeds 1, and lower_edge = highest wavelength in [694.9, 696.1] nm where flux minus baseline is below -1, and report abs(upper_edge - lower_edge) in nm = 2.55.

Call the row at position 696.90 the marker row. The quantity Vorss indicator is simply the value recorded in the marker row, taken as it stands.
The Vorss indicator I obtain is 205.8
